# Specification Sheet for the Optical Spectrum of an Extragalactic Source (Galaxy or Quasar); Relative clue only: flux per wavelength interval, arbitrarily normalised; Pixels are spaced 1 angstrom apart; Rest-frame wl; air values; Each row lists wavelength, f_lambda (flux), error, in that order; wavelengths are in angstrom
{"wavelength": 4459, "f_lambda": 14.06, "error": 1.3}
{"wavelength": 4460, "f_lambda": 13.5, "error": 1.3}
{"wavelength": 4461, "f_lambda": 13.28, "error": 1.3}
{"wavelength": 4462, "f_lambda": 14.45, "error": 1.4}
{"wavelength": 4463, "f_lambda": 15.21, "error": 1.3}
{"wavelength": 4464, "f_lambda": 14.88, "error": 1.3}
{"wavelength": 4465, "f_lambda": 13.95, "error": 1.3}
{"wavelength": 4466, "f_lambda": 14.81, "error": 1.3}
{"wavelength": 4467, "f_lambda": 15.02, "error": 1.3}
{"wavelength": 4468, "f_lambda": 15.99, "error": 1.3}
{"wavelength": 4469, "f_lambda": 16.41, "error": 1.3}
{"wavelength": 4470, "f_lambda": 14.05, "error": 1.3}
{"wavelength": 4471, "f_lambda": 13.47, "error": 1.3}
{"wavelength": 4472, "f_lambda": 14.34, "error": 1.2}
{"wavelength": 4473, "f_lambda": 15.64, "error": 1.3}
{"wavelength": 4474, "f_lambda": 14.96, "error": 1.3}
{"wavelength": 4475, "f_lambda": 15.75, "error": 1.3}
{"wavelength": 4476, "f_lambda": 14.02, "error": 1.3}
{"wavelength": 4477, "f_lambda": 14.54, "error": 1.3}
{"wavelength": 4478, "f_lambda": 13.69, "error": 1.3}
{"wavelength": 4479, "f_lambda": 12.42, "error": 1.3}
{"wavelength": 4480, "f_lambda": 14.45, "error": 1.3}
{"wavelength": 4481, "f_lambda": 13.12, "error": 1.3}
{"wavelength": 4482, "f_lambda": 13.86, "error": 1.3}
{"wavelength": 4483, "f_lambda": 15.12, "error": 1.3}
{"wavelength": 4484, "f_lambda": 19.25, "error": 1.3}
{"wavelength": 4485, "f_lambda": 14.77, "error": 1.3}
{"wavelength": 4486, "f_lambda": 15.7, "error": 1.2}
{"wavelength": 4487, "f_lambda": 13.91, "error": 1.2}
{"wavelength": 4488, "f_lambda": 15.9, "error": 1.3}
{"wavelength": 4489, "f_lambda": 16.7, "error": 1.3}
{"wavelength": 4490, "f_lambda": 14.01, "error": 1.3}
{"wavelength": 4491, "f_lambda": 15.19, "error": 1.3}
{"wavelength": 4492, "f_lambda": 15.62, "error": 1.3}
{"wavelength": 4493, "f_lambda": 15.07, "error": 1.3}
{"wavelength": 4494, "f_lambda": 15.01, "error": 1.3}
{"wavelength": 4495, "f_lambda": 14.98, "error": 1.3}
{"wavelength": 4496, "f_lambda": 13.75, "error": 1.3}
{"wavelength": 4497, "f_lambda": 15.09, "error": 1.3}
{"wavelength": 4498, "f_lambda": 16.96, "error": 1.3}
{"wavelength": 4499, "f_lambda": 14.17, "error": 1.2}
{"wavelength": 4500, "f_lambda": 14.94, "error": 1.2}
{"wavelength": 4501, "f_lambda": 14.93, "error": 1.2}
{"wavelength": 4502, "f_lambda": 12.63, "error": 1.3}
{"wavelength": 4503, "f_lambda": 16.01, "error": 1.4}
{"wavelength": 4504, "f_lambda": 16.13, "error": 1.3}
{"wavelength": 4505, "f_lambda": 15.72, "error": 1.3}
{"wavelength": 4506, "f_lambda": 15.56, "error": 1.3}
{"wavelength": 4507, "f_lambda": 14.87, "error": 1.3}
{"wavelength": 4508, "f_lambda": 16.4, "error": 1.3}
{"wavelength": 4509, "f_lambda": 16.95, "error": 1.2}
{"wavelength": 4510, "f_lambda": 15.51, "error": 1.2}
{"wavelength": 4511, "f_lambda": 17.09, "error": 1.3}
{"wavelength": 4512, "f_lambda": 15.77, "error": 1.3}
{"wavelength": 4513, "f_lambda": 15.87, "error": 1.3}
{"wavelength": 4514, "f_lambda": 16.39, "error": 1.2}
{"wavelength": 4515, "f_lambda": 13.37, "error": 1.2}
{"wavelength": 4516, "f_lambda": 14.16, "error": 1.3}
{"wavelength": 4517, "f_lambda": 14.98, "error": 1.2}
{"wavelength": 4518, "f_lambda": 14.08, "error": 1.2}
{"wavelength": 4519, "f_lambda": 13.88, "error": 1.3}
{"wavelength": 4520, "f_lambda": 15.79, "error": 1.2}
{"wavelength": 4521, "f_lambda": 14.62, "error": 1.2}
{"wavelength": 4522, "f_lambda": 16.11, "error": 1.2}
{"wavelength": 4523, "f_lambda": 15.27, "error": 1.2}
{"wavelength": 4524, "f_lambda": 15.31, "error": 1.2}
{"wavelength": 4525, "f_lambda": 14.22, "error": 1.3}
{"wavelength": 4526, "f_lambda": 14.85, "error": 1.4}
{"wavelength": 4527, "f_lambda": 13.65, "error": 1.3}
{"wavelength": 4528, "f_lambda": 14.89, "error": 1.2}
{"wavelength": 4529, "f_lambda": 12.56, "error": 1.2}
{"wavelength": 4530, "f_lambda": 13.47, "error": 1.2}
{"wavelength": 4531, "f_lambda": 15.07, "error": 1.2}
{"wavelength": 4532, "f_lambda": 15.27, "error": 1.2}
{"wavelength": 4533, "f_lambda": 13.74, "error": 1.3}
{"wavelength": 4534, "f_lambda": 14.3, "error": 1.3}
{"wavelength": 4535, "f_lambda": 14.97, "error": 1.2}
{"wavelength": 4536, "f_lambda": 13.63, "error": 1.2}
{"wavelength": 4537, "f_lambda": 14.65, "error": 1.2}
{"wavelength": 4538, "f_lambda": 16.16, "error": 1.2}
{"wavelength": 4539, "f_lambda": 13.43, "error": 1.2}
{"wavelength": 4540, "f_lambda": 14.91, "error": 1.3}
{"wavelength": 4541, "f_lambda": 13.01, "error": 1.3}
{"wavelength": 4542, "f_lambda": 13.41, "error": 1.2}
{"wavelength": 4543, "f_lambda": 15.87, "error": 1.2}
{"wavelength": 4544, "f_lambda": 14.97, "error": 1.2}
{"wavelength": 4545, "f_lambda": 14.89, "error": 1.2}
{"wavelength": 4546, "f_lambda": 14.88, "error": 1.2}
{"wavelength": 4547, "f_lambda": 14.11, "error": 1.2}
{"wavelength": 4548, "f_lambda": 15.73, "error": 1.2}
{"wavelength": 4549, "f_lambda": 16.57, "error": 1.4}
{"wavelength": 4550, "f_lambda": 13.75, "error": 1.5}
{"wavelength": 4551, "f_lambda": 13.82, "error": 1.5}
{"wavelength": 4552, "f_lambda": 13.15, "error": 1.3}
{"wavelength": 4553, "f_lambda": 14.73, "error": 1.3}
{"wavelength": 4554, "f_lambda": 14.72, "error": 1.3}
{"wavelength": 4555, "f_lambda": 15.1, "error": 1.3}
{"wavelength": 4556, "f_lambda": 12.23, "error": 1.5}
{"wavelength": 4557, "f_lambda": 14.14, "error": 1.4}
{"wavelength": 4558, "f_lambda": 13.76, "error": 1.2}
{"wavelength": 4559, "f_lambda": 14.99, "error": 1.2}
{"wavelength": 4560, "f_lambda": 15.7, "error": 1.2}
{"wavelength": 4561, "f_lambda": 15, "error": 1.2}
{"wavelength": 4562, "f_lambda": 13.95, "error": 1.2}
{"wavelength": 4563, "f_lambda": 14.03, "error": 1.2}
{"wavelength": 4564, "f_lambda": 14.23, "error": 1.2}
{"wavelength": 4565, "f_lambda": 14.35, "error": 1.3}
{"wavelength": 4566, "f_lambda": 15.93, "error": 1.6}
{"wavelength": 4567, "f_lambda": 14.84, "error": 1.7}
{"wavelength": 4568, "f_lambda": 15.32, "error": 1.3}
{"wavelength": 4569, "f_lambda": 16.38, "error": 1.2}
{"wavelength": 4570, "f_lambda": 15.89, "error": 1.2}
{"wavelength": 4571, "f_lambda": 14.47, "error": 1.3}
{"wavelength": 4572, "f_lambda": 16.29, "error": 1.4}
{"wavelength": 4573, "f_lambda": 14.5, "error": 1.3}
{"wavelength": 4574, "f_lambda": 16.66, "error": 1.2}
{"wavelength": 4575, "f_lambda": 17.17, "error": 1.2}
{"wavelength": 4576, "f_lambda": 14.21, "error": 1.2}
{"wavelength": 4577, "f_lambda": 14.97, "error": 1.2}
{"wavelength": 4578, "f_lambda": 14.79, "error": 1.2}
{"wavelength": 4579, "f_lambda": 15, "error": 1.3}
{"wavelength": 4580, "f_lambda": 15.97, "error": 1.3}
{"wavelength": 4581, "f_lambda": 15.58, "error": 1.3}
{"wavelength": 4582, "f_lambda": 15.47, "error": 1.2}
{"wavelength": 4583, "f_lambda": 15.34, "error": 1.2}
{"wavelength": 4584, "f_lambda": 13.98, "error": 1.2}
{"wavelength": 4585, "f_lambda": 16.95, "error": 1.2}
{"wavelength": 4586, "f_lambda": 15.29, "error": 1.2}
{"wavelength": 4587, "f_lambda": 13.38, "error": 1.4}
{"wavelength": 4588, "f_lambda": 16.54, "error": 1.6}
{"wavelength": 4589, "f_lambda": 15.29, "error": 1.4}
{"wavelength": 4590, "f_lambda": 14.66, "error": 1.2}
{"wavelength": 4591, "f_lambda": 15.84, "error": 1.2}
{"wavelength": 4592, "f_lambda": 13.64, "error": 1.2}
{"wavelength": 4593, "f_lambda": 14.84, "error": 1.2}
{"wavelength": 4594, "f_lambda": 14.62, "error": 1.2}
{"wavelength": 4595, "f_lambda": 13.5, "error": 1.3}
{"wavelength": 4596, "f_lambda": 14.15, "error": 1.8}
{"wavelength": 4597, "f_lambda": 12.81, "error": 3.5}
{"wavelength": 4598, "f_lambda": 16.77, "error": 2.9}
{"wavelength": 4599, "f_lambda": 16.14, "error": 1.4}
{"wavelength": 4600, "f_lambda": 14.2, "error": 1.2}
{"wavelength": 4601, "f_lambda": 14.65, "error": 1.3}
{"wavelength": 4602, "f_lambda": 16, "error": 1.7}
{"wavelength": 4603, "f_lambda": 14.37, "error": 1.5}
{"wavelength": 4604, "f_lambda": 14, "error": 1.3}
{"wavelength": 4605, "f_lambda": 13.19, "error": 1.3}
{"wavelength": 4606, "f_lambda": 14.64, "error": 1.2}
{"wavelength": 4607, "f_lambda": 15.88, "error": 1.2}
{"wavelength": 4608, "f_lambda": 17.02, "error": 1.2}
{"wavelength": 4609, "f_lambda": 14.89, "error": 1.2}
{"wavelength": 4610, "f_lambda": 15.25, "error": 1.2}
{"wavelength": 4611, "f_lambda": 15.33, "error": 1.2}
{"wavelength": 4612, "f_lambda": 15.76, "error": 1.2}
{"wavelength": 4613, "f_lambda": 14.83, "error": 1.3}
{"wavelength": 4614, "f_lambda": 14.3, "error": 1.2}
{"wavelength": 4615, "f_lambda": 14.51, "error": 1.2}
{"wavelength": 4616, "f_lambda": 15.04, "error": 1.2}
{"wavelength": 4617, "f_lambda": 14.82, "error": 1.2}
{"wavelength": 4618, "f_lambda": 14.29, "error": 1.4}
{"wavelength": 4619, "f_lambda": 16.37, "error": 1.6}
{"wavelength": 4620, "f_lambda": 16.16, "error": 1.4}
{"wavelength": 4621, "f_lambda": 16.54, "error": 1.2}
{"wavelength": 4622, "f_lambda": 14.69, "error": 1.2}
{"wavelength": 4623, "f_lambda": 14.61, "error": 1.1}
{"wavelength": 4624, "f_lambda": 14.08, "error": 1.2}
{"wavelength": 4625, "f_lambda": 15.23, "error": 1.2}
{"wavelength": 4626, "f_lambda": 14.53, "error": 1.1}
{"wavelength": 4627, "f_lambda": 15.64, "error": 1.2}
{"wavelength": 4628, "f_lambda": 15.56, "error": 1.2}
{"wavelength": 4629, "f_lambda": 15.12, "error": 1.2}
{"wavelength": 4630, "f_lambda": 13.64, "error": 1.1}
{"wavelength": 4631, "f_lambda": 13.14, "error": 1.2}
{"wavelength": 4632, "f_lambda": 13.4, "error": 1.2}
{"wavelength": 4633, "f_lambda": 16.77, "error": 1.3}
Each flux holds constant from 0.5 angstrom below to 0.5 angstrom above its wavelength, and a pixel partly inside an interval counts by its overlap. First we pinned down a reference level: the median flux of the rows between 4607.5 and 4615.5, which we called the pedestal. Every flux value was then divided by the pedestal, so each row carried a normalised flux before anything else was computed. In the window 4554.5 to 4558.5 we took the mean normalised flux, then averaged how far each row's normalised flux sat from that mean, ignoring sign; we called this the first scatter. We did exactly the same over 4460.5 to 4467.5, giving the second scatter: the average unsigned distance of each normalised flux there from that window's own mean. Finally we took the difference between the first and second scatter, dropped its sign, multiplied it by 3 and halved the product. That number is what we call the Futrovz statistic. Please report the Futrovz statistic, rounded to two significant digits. 0.028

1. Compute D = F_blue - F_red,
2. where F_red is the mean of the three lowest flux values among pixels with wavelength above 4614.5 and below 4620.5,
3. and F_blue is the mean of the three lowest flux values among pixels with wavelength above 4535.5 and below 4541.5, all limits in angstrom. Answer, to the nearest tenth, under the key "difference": -1.2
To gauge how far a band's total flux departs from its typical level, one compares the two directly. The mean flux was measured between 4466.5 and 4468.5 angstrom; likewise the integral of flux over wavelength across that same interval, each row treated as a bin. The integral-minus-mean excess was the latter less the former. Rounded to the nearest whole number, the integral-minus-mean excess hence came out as 16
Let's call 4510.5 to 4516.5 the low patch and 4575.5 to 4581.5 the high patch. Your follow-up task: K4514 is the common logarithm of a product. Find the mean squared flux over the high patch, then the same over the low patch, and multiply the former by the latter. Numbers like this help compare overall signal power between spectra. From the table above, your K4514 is 4.74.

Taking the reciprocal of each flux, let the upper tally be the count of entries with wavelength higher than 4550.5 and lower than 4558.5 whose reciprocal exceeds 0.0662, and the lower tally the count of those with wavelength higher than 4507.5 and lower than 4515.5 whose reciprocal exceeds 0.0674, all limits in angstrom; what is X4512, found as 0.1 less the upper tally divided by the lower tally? -7.9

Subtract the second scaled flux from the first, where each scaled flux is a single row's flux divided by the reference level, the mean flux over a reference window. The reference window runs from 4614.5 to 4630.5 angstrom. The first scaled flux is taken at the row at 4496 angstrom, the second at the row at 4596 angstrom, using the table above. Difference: -0.03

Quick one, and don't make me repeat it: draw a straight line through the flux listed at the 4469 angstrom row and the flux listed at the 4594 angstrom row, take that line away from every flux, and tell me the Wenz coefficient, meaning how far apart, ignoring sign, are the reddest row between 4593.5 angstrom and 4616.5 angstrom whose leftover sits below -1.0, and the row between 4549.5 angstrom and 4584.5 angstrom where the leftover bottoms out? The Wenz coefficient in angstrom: 49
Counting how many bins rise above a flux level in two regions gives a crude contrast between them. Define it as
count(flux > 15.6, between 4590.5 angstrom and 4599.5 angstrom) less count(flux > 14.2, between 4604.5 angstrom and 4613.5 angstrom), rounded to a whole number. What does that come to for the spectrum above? -5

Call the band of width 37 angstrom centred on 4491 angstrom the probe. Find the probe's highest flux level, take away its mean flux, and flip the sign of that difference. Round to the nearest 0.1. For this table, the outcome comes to -4.2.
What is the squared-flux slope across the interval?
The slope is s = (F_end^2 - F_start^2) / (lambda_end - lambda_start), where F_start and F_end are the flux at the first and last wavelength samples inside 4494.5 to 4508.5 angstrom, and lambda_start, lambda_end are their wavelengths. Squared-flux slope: 3.4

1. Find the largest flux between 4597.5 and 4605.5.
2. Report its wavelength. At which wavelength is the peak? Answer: 4598 angstrom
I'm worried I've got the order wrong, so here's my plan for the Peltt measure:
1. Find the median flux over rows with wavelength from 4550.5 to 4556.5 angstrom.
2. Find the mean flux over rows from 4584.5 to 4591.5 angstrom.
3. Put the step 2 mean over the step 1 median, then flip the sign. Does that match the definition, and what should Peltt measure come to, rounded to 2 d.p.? -1.08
